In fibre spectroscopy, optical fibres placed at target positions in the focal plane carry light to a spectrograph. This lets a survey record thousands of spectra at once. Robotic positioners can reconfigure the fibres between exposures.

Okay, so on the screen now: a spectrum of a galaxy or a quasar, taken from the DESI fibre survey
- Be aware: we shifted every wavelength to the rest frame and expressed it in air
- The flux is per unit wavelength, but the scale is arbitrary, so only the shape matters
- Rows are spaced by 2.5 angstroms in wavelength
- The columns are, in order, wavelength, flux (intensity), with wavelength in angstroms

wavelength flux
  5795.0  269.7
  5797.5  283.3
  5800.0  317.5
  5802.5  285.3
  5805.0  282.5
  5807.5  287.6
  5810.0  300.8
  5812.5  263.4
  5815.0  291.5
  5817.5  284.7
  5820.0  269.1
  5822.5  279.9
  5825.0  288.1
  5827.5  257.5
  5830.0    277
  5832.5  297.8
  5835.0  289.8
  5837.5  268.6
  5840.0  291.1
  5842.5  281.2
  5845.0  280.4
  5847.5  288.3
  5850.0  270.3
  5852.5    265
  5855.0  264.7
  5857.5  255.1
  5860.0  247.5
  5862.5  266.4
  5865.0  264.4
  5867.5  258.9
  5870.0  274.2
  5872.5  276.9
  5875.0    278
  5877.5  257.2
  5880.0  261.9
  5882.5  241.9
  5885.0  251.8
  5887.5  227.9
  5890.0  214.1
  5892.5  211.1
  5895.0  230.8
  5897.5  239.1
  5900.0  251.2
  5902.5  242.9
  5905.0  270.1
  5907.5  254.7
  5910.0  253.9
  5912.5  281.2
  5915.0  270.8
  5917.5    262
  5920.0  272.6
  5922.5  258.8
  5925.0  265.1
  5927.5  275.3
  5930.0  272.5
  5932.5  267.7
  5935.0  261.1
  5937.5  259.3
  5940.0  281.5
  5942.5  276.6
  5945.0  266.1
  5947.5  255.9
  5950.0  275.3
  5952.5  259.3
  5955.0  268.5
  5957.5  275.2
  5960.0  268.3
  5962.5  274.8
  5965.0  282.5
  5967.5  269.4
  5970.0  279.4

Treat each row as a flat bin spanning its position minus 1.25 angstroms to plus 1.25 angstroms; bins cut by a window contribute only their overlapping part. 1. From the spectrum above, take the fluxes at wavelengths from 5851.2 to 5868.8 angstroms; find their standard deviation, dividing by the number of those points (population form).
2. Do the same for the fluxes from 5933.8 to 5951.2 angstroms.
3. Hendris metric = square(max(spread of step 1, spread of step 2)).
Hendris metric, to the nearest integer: 83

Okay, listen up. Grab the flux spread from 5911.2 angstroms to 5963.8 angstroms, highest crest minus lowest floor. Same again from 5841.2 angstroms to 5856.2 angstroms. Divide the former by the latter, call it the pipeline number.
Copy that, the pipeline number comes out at 1.1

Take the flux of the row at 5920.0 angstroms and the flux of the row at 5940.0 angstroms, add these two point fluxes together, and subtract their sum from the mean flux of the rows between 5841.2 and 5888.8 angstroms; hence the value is -290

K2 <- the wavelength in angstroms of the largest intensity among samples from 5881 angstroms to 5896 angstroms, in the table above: 5885.0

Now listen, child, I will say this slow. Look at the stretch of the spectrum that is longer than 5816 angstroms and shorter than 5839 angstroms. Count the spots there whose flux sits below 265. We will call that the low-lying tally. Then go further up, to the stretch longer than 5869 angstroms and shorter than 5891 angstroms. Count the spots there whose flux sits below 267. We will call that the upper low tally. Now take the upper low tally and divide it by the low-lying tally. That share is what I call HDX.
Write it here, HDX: 6.0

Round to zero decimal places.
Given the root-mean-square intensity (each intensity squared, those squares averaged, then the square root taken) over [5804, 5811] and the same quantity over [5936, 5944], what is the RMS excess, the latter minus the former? -18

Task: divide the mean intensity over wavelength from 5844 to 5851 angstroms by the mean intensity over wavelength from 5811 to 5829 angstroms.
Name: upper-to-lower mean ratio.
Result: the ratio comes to 1.01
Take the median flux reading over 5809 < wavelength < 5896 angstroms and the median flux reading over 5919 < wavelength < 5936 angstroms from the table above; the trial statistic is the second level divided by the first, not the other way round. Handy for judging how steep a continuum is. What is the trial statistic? 1.00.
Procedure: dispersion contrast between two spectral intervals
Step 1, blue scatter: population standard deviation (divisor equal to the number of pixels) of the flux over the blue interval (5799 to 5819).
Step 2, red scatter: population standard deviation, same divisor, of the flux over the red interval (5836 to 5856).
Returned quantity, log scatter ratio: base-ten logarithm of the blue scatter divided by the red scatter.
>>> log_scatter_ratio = 0.17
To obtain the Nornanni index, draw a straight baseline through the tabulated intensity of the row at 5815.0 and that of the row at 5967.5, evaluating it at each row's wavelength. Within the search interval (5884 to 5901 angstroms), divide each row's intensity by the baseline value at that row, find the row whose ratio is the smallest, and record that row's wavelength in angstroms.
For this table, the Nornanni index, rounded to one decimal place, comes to 5892.5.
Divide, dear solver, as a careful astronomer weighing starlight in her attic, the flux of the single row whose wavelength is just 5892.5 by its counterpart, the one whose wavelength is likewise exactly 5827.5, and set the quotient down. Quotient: 0.82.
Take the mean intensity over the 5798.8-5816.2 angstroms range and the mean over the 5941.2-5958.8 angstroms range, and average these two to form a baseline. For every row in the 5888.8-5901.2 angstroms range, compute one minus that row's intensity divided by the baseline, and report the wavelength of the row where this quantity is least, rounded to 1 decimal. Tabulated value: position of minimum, 5900.0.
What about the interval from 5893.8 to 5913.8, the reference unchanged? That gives 5912.5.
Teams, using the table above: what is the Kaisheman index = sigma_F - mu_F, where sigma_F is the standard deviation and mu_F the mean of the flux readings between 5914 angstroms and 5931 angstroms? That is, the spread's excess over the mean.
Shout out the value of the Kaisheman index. -262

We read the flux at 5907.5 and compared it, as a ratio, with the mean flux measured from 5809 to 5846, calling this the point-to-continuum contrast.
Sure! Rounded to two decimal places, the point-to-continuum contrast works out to 0.91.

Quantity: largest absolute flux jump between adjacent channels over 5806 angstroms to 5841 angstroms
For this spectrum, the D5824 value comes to 37.4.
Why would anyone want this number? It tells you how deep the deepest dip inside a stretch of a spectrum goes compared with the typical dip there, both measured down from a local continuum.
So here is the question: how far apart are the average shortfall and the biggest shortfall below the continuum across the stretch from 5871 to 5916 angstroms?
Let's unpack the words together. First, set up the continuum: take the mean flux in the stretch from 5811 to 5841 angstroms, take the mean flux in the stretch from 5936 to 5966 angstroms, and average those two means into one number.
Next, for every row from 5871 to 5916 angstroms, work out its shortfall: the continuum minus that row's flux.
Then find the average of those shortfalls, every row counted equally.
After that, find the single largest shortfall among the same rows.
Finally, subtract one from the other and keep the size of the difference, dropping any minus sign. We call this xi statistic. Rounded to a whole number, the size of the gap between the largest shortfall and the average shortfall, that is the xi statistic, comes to 40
